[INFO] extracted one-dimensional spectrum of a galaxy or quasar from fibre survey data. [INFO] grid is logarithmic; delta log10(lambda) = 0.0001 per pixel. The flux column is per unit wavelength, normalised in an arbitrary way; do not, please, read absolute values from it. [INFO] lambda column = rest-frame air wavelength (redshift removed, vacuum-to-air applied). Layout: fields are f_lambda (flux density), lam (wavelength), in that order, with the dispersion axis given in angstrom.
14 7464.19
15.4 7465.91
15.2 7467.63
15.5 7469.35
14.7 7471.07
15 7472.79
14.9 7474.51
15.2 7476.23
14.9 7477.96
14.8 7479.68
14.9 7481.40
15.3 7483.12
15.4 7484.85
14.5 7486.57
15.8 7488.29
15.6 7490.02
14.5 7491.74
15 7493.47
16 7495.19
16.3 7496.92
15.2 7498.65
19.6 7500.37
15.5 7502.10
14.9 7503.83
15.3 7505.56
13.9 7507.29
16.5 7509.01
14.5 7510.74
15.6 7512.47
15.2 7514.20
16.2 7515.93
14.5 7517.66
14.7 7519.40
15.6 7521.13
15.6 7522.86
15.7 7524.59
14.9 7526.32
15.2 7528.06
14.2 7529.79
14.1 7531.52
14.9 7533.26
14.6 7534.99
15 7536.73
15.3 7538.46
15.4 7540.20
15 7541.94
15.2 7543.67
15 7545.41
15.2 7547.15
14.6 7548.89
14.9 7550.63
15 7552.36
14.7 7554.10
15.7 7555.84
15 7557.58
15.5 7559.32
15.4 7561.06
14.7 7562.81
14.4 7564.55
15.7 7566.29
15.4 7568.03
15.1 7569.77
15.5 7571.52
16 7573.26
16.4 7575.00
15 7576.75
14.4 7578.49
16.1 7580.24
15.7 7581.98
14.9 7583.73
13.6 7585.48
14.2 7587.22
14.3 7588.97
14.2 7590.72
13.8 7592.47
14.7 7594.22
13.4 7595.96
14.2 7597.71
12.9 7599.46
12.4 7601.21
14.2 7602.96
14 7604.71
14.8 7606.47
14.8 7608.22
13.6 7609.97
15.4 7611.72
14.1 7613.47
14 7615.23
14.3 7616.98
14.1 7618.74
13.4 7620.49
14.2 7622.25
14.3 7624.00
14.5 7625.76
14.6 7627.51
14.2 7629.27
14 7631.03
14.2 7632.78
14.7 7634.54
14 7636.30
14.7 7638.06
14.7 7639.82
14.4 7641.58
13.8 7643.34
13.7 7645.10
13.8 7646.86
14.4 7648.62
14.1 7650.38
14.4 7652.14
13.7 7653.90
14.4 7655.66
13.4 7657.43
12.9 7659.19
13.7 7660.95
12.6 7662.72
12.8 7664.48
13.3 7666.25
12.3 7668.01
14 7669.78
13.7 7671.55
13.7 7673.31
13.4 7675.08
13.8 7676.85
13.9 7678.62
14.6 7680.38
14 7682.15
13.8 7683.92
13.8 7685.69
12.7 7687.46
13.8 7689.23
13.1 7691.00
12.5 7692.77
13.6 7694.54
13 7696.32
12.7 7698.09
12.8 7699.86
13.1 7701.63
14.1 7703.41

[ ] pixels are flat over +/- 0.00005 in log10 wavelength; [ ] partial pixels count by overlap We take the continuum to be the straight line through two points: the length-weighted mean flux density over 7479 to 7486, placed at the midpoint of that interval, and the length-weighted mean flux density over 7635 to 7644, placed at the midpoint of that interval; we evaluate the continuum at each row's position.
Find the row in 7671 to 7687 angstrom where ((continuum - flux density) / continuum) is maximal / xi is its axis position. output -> 7675.08 angstrom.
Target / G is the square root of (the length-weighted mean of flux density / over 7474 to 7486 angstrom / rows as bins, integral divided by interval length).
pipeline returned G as 3.88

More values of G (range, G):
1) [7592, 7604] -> 3.70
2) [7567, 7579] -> 3.93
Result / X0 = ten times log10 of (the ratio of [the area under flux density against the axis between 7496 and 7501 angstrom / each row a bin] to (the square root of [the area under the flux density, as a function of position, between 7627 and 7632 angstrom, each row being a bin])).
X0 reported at 10.0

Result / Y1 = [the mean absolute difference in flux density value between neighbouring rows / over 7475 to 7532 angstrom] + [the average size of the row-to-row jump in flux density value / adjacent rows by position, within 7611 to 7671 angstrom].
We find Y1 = 1.47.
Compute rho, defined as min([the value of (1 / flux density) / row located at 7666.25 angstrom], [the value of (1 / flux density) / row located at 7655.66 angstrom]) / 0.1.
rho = 0.694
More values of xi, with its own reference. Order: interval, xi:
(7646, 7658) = 7657.43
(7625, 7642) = 7631.03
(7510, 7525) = 7510.74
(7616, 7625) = 7620.49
